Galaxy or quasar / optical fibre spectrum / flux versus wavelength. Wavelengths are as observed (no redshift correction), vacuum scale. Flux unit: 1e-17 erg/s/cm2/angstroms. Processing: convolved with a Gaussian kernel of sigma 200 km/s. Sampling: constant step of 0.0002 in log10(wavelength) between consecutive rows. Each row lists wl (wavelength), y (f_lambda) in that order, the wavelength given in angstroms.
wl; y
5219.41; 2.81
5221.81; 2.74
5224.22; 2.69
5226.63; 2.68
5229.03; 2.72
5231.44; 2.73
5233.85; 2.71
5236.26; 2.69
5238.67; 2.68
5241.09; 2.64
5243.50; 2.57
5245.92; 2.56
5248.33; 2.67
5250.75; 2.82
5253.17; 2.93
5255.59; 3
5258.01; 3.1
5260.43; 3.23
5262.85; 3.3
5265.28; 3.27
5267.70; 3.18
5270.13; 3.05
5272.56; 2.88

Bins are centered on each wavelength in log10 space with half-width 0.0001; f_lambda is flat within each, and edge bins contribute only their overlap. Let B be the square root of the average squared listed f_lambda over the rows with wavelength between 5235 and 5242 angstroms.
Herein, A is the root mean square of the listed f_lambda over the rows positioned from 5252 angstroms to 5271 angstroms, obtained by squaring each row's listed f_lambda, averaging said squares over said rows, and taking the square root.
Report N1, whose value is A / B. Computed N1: 1.17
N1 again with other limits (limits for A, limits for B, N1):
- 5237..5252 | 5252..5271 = 0.85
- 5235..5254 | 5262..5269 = 0.83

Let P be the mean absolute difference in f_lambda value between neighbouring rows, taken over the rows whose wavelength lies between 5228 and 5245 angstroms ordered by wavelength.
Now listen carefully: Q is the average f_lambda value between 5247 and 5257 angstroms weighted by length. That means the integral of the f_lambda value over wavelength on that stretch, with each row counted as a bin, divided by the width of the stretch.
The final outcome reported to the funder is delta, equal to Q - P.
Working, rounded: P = 0.028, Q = 2.86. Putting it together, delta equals 2.8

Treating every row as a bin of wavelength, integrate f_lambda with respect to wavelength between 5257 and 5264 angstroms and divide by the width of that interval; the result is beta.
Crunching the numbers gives 3.21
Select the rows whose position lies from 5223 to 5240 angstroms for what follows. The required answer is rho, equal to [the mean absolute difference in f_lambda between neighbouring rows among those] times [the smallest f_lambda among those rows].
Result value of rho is 0.05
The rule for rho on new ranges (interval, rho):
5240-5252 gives 0.22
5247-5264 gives 0.28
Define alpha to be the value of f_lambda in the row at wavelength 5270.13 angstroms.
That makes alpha 3.05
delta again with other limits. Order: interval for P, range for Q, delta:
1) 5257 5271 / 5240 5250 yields 2.5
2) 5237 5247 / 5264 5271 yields 3.1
